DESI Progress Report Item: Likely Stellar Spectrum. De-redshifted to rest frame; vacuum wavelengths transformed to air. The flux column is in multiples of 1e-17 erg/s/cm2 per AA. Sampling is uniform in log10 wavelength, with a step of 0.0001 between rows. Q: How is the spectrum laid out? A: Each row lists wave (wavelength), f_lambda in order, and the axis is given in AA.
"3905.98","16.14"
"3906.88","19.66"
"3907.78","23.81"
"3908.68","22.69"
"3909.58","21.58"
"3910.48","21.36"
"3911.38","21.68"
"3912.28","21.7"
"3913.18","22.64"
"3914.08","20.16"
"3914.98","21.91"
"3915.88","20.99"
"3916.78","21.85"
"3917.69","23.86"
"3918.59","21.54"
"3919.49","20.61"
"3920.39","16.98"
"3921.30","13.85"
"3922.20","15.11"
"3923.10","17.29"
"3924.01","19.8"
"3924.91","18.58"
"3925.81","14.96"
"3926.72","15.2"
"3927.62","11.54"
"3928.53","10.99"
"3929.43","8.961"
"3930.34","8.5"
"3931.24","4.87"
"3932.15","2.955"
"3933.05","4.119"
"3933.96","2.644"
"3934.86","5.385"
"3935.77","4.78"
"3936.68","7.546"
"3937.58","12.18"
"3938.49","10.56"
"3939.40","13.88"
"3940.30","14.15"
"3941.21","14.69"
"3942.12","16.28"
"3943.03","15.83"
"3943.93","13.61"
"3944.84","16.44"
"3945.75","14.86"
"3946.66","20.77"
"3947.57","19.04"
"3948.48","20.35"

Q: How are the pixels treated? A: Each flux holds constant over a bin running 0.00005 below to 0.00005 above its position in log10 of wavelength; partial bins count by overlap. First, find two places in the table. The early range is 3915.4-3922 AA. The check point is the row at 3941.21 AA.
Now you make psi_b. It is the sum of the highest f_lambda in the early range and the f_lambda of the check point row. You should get 39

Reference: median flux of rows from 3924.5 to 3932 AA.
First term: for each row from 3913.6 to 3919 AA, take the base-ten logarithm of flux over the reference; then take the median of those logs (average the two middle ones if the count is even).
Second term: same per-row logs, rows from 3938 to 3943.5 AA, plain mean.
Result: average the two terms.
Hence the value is 0.19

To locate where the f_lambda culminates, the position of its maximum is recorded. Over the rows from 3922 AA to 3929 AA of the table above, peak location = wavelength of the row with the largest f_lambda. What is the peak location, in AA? 3924.01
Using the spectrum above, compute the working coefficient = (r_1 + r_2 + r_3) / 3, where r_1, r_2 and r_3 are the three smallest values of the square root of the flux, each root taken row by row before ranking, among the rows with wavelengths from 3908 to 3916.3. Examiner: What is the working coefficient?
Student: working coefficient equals 4.6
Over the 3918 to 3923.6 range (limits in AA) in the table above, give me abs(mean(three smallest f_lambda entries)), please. 15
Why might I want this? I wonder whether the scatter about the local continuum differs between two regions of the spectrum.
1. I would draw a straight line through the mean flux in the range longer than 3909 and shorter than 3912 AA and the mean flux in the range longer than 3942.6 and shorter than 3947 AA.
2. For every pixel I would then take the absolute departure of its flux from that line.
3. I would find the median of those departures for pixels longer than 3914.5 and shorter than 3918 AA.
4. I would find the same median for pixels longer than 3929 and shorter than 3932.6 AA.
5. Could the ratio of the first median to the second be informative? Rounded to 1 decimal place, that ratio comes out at 0.1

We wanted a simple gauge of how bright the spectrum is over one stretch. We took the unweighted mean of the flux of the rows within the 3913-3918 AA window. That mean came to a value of 22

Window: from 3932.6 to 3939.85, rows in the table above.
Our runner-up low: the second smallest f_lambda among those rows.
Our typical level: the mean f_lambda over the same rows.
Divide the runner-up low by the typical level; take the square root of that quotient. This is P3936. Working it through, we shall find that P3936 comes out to 0.73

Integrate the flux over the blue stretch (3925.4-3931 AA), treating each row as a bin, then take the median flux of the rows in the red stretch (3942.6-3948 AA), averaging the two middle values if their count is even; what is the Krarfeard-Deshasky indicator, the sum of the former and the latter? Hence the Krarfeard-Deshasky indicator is 80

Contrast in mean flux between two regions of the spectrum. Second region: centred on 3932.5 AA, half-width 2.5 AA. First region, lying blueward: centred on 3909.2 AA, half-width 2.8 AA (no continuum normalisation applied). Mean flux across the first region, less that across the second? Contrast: 17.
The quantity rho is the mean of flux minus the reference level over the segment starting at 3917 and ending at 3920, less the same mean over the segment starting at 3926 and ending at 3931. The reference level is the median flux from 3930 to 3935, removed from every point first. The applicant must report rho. 11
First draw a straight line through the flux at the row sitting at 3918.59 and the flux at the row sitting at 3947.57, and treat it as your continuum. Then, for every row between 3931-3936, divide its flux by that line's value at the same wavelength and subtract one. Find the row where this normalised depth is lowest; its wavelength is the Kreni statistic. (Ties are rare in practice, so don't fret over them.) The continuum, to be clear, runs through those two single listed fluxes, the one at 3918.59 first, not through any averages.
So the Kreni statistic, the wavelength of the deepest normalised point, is 3933.96 AA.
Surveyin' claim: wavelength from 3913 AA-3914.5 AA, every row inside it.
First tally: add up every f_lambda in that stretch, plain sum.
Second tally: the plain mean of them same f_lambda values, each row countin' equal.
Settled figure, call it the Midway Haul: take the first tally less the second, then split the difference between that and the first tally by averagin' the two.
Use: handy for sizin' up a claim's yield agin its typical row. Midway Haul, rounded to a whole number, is 32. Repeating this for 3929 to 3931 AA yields 13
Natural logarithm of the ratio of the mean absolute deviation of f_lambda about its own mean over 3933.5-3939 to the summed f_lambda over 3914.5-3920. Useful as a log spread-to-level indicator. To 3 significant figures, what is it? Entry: -3.80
